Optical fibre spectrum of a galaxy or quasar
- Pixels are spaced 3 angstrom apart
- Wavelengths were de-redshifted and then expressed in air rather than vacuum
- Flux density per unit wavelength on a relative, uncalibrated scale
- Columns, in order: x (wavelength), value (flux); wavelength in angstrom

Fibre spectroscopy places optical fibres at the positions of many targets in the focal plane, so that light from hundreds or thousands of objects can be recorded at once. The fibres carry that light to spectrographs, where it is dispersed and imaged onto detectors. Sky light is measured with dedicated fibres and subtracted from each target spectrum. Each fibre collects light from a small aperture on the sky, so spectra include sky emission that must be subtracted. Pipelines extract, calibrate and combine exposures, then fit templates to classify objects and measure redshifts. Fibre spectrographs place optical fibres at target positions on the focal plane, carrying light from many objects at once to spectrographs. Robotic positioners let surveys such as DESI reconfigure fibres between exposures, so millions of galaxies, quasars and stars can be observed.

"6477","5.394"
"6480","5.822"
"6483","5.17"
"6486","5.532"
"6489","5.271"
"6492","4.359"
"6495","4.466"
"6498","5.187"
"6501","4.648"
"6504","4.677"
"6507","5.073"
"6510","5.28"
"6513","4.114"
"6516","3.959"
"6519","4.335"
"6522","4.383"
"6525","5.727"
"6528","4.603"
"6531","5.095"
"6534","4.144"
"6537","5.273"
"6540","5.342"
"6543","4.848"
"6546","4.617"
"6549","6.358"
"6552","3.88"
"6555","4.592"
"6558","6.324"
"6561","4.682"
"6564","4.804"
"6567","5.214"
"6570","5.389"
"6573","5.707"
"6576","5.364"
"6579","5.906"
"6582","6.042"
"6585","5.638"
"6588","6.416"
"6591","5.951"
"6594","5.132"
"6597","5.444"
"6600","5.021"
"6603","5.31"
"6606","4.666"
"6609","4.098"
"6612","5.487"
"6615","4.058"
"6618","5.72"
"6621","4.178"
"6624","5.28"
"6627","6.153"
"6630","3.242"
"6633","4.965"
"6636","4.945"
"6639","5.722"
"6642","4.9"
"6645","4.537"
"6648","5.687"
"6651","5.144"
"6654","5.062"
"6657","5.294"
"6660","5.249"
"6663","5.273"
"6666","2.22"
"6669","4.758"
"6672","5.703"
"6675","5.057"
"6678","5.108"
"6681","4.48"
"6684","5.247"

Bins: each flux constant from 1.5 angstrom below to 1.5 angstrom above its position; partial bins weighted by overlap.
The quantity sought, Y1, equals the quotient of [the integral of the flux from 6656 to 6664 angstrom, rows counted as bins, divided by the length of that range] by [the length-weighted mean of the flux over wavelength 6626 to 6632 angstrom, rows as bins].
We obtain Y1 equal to 1.1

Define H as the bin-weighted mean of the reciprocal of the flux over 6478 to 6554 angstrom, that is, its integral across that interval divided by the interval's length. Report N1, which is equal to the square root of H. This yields 0.456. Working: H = 0.208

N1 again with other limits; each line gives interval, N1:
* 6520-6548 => 0.454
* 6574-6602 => 0.422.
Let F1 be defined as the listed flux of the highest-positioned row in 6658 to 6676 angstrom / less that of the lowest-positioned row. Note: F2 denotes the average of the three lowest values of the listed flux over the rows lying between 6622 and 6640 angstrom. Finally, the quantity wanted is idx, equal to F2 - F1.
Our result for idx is 4.6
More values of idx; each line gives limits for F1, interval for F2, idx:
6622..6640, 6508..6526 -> 3.7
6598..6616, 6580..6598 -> 6.4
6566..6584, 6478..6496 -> 3.8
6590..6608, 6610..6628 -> 5.8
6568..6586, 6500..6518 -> 4.0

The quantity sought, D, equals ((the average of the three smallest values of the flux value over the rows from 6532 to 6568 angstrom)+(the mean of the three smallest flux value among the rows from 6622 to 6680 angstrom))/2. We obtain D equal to 3.77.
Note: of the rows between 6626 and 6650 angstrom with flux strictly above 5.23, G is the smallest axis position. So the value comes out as 6627 angstrom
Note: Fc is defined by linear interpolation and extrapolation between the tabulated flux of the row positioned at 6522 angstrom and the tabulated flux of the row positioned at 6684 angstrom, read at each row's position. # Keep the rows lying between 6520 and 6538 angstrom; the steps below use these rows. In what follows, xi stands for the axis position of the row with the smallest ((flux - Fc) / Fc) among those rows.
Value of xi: 6534 angstrom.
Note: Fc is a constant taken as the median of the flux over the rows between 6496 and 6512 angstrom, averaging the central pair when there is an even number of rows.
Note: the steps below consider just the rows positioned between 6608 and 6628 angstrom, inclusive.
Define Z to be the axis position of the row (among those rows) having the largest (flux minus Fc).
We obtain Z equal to 6627 angstrom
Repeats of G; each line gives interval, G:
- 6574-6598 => 6576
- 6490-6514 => 6510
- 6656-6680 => 6657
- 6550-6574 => 6558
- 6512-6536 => 6525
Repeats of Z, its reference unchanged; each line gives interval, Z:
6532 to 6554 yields 6549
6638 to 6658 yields 6639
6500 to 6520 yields 6510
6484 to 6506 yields 6486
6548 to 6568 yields 6549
